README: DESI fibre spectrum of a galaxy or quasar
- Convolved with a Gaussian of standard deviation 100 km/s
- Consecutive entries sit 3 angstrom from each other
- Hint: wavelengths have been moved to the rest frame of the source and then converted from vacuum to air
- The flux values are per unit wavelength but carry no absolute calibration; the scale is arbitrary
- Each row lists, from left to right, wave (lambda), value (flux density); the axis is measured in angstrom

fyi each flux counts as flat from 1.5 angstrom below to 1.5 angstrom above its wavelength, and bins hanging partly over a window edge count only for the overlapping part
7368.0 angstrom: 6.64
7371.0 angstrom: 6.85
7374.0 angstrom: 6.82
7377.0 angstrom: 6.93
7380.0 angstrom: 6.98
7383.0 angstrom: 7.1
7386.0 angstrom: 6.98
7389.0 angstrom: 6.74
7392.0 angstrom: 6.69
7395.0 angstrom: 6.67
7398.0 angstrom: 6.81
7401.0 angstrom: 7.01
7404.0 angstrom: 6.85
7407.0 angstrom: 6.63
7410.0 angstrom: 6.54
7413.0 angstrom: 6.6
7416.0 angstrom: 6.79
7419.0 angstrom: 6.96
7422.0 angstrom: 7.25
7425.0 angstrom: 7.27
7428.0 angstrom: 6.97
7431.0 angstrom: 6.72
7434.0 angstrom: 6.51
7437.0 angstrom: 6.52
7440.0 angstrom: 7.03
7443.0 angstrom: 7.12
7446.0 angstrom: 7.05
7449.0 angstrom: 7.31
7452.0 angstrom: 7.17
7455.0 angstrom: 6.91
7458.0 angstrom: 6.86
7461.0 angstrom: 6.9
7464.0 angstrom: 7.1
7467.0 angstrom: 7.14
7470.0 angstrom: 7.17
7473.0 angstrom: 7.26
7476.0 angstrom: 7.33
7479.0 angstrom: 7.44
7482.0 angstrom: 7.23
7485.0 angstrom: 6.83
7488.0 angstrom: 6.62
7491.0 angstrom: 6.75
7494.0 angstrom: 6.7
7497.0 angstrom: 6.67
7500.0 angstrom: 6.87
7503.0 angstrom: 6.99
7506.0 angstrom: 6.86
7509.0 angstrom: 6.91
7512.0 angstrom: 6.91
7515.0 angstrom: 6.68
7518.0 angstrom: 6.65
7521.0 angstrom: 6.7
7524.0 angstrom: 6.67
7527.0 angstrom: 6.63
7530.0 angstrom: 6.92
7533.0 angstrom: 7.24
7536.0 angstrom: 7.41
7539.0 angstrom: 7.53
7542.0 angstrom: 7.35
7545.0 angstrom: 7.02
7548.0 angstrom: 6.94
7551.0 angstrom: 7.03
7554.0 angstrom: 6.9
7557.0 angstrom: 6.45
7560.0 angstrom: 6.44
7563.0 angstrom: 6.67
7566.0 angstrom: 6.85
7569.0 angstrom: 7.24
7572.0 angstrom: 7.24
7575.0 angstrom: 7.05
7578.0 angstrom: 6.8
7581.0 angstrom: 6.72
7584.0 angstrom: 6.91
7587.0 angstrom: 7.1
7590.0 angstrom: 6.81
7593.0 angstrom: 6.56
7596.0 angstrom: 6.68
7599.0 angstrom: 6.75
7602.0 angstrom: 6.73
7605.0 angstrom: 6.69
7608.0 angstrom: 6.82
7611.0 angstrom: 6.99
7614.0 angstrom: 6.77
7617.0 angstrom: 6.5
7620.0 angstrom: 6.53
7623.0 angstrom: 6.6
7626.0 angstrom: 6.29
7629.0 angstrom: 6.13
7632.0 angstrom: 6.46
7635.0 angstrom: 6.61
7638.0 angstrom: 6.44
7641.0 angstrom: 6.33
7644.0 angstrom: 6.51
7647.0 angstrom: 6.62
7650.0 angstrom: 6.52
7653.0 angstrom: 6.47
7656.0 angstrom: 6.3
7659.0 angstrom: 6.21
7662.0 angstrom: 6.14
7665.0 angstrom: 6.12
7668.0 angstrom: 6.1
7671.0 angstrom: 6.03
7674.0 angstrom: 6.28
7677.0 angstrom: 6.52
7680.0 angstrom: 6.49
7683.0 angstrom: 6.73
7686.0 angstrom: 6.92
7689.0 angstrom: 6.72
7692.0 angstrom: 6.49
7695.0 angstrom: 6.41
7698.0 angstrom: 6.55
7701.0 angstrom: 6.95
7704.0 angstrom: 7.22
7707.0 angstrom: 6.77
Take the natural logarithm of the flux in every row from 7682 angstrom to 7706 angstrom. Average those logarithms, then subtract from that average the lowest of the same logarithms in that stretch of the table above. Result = 0.051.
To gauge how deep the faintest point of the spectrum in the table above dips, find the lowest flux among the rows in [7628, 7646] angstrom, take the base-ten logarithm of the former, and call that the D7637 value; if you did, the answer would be 0.787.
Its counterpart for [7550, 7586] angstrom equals 0.809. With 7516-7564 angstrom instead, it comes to 0.809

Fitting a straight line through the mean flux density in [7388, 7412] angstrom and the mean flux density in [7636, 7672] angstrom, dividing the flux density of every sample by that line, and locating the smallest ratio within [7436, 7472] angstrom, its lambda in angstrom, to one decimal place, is 7437.0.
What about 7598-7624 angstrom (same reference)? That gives 7617.0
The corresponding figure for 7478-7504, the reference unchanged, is 7488.0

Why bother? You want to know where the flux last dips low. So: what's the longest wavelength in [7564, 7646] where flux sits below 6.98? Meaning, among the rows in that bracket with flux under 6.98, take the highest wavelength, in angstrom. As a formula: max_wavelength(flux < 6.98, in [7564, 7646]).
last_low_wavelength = 7644.0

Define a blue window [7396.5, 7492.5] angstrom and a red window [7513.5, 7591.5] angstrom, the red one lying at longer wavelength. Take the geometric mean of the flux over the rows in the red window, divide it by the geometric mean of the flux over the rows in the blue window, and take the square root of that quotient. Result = 0.997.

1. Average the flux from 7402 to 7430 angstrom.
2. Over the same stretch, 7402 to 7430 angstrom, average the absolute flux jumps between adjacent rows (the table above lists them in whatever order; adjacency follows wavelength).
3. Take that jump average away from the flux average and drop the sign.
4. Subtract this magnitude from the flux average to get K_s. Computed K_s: 0.17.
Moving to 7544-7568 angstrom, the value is 0.17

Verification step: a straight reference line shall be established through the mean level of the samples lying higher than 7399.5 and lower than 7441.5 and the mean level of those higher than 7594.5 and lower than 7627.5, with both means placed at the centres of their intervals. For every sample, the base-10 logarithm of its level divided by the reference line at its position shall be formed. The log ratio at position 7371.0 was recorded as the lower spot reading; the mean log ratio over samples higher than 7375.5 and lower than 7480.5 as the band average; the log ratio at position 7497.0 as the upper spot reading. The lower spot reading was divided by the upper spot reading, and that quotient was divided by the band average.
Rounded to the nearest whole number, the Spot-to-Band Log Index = 33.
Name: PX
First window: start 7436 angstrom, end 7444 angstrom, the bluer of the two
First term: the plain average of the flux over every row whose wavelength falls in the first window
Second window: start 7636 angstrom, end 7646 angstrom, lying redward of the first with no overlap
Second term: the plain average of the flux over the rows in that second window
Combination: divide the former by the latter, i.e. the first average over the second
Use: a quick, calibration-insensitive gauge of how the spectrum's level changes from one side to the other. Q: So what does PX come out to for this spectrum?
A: 1.07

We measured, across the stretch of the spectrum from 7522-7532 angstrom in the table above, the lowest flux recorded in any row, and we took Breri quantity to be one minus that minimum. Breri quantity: -5.63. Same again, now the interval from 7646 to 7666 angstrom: -5.12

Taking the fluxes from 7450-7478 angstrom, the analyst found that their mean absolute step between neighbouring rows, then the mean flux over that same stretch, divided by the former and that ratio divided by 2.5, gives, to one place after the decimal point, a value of 29.1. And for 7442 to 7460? 18.1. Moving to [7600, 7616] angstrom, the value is 19.4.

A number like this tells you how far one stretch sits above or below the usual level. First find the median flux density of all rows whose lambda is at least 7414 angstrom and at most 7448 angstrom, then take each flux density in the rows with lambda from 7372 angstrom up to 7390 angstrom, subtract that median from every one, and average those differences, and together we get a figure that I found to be -0.04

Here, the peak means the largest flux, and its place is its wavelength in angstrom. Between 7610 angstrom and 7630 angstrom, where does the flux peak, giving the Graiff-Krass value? 7611.0 angstrom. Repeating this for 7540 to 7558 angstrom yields 7542.0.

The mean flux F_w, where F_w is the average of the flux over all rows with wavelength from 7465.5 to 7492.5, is 7.09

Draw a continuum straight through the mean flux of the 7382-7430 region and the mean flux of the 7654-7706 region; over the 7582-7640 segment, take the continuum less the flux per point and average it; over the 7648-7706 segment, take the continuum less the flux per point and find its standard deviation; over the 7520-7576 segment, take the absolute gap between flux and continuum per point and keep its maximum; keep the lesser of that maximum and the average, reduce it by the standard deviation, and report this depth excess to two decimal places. -0.40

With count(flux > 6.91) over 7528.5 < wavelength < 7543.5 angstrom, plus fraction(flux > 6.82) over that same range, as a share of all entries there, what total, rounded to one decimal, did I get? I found 6.0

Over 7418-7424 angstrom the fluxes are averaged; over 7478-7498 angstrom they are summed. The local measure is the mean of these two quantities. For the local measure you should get 28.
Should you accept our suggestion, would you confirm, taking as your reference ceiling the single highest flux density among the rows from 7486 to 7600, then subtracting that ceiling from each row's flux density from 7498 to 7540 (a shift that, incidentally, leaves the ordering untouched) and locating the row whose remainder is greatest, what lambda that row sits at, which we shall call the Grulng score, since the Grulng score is 7539.0 angstrom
